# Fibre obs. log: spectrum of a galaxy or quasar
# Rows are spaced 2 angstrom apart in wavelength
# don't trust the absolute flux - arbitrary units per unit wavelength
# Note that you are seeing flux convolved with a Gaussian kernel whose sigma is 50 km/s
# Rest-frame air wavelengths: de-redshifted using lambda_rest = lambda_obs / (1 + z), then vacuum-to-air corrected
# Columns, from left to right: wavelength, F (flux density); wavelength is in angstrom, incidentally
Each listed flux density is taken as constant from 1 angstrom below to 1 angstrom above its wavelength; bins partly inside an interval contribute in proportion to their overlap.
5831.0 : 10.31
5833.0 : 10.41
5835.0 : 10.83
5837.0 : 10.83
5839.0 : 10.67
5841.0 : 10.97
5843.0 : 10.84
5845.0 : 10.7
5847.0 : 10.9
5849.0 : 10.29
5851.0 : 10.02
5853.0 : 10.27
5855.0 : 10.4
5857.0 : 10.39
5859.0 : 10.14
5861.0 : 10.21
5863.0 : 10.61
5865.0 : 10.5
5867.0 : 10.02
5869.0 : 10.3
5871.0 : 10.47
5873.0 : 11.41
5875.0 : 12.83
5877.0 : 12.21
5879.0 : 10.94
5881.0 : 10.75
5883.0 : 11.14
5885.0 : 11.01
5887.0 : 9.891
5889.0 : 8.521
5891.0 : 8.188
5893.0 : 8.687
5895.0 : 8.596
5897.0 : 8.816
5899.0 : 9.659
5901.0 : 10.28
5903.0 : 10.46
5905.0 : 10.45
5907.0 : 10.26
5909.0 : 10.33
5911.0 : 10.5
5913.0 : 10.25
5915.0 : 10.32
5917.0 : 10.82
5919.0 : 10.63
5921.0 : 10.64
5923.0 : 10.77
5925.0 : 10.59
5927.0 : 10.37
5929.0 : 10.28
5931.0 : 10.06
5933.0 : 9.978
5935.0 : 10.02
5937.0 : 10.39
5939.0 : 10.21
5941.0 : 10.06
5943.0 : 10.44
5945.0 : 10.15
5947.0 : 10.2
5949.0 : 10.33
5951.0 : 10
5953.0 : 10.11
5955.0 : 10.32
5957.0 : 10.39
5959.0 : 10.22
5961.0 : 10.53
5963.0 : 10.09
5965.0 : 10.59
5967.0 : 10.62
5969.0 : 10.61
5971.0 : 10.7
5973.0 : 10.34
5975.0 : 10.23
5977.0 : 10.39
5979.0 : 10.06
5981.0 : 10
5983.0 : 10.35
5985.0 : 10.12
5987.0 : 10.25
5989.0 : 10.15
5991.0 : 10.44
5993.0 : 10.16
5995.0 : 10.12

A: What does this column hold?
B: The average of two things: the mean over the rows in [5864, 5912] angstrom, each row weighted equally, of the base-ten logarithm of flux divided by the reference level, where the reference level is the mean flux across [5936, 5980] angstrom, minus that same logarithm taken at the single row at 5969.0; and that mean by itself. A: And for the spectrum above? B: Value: -0.011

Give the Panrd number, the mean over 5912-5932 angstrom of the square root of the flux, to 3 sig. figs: 3.24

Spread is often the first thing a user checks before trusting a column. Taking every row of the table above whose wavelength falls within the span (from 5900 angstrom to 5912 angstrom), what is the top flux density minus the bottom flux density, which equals 0.24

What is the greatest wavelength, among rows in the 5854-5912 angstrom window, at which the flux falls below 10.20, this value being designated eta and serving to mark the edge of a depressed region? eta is 5899.0 angstrom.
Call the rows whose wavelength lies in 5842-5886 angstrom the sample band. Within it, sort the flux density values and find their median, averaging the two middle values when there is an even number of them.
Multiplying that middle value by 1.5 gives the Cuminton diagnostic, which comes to 15.83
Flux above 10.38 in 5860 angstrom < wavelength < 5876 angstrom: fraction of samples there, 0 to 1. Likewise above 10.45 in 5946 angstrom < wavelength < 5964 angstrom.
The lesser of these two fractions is 0.11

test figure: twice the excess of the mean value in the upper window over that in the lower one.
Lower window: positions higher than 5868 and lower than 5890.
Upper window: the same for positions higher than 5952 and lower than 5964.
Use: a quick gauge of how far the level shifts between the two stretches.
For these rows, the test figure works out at -1.2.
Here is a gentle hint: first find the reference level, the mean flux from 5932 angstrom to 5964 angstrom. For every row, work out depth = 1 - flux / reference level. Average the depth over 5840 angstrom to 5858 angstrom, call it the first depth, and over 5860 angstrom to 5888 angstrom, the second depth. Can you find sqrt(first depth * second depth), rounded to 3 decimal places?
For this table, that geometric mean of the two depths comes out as 0.045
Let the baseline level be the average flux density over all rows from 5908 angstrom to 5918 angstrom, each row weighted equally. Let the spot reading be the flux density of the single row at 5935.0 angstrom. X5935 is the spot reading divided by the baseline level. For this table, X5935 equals 0.96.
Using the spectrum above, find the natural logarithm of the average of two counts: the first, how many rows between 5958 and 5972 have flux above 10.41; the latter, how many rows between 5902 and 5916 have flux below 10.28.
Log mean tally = 1.25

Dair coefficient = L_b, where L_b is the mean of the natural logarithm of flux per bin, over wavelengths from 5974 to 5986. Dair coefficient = 2.321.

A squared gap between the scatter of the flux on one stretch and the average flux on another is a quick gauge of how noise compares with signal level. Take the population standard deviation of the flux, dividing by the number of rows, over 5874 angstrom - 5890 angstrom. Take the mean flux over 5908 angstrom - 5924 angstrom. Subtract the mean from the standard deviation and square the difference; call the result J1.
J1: 86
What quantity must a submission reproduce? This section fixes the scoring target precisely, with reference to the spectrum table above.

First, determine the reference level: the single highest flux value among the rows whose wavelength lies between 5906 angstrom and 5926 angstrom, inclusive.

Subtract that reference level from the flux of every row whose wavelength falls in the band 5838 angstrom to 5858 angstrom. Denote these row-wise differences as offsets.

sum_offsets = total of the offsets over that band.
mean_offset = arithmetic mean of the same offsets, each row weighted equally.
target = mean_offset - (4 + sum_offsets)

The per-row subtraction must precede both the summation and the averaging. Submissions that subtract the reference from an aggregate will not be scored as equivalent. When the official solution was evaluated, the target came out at -2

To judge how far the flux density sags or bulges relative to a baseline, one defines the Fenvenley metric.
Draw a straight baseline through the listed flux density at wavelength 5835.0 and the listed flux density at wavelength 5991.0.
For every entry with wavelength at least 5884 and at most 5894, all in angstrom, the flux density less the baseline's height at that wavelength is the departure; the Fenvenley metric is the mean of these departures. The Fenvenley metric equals -1.44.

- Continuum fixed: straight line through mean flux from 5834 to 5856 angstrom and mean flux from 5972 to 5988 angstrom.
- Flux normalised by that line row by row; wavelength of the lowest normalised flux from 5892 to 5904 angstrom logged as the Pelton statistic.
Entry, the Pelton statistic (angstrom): 5895.0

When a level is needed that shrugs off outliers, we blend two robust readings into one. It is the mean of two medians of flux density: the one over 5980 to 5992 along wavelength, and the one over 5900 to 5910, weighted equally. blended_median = 10.3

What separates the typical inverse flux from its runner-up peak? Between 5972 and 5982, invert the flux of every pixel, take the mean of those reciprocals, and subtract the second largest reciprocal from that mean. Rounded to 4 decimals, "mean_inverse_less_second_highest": -0.0014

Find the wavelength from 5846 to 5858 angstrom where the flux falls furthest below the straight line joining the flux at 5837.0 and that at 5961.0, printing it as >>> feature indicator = 5851.0 angstrom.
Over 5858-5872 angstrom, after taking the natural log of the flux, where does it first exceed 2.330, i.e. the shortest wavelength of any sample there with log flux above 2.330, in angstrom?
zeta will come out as 5863.0 angstrom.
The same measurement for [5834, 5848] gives 5835.0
